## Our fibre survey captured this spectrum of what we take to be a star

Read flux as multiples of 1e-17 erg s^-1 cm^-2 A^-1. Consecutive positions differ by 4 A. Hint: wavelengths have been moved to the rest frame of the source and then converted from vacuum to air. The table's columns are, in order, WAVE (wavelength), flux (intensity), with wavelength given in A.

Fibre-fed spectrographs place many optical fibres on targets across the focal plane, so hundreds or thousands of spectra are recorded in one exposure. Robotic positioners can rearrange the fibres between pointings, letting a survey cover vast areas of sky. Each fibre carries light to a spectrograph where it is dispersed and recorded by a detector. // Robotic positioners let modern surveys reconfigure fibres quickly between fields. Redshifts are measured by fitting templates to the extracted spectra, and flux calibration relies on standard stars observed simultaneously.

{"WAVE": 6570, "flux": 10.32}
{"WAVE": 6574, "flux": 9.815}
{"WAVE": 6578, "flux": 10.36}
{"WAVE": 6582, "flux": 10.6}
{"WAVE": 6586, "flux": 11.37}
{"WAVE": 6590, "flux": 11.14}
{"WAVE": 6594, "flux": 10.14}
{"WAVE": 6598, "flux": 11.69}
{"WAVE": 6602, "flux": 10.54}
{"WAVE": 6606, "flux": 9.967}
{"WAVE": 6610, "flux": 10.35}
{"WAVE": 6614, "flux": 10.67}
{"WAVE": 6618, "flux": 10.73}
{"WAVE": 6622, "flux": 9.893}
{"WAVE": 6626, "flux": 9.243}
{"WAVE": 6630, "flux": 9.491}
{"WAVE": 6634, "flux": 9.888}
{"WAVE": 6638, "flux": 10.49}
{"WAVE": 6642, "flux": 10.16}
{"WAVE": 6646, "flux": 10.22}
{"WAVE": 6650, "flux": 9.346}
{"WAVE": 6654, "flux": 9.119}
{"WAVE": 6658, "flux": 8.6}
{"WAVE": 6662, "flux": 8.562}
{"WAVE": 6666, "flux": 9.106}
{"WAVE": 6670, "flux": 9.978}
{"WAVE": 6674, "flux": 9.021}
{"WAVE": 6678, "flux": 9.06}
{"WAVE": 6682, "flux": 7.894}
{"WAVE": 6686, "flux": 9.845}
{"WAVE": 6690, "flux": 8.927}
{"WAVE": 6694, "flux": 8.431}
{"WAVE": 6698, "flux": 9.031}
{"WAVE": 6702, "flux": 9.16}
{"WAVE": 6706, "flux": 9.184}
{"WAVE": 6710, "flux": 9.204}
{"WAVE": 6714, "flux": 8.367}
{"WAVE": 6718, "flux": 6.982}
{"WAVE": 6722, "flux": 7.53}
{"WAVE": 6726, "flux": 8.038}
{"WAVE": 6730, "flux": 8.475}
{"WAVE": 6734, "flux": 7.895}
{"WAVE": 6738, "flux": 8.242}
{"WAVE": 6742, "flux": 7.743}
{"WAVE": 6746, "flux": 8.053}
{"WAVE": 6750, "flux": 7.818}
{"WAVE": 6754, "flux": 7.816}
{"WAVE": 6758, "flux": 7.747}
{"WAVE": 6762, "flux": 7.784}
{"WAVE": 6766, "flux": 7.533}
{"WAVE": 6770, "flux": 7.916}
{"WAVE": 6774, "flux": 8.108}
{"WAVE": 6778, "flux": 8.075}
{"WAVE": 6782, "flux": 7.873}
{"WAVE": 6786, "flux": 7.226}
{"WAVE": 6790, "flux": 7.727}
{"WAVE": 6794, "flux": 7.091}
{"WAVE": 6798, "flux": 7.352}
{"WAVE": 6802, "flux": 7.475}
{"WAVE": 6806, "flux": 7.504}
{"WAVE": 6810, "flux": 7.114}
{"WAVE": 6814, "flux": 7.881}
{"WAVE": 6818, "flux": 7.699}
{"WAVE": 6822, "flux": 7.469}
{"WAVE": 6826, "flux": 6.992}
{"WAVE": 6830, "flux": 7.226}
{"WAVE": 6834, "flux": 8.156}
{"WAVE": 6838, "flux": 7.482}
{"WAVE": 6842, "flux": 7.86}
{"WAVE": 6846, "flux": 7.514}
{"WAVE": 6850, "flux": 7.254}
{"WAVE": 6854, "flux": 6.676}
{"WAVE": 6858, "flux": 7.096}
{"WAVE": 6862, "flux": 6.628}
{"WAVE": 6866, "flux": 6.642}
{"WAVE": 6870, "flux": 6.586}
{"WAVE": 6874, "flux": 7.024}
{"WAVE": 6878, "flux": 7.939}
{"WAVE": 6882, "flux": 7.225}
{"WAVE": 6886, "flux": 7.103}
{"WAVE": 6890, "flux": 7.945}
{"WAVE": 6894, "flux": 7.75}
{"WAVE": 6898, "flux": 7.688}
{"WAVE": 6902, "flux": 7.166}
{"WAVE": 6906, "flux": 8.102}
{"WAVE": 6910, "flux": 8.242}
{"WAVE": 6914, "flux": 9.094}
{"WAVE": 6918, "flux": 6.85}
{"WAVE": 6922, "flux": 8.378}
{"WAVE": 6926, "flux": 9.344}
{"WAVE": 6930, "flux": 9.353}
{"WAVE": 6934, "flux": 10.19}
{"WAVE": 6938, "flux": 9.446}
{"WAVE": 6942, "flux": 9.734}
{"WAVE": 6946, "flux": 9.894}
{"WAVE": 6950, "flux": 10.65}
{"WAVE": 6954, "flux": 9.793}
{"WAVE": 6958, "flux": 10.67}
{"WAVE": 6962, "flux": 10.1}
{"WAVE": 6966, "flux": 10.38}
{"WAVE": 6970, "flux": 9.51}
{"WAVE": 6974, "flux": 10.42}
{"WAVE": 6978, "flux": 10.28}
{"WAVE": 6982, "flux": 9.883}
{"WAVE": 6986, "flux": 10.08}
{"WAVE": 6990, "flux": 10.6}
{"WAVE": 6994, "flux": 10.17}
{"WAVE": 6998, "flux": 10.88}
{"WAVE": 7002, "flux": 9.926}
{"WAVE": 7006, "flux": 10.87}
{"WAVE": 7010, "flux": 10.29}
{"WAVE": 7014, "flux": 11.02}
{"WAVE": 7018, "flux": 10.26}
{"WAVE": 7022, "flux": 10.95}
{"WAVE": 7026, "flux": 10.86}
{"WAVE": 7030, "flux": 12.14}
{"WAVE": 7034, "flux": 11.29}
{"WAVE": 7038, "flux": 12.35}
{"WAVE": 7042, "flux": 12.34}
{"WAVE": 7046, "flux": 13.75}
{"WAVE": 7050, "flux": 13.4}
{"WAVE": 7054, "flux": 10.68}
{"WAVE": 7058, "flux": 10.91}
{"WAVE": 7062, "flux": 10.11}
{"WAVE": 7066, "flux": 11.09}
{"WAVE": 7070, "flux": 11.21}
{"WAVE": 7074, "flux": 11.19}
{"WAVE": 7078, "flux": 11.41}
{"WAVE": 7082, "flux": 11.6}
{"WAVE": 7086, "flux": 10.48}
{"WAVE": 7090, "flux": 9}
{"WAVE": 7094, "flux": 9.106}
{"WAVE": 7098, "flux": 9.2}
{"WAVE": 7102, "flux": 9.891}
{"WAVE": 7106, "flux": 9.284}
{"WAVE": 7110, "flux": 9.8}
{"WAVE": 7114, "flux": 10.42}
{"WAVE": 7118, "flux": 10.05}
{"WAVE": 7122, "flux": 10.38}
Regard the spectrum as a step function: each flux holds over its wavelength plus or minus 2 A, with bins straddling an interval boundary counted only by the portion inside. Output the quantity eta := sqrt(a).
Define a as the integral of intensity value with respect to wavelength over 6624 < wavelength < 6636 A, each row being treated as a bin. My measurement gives 10.7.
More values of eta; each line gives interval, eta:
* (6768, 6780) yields 9.8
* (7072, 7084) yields 11.7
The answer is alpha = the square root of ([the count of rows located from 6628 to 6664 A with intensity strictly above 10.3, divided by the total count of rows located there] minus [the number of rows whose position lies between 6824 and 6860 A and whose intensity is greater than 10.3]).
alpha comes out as 0.3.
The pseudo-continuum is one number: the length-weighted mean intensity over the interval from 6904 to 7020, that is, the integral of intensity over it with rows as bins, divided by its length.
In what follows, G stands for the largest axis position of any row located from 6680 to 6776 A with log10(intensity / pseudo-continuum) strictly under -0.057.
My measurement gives 6774 A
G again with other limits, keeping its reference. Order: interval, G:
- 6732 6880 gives 6878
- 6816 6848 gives 6846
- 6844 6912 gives 6910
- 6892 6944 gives 6922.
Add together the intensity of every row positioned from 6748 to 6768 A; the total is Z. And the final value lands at 38.7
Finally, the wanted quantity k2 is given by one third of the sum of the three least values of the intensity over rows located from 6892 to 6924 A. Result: 7.2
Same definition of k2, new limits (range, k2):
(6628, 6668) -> 8.8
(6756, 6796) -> 7.3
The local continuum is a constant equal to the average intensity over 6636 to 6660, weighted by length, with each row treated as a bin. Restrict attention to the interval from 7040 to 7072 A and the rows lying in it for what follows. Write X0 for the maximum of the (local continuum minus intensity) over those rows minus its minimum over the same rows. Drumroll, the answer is 3.6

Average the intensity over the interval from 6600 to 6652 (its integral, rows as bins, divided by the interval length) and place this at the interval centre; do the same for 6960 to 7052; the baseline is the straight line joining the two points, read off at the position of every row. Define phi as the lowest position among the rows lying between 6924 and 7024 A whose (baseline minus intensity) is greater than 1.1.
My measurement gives 6926 A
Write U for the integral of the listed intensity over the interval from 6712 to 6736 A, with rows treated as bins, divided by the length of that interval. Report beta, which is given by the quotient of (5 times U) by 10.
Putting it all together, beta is 3.9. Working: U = 7.9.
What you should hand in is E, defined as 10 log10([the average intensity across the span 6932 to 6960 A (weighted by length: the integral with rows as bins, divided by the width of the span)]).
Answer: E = 10.0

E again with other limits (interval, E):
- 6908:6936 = 9.4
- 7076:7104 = 10.0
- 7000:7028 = 10.3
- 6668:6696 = 9.6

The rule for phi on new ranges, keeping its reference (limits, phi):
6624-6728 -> 6658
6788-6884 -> 6790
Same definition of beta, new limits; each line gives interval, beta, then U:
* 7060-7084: 5.6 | 11.1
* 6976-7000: 5.2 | 10.3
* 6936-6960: 5.0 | 10.0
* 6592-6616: 5.3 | 10.6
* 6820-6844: 3.8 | 7.5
